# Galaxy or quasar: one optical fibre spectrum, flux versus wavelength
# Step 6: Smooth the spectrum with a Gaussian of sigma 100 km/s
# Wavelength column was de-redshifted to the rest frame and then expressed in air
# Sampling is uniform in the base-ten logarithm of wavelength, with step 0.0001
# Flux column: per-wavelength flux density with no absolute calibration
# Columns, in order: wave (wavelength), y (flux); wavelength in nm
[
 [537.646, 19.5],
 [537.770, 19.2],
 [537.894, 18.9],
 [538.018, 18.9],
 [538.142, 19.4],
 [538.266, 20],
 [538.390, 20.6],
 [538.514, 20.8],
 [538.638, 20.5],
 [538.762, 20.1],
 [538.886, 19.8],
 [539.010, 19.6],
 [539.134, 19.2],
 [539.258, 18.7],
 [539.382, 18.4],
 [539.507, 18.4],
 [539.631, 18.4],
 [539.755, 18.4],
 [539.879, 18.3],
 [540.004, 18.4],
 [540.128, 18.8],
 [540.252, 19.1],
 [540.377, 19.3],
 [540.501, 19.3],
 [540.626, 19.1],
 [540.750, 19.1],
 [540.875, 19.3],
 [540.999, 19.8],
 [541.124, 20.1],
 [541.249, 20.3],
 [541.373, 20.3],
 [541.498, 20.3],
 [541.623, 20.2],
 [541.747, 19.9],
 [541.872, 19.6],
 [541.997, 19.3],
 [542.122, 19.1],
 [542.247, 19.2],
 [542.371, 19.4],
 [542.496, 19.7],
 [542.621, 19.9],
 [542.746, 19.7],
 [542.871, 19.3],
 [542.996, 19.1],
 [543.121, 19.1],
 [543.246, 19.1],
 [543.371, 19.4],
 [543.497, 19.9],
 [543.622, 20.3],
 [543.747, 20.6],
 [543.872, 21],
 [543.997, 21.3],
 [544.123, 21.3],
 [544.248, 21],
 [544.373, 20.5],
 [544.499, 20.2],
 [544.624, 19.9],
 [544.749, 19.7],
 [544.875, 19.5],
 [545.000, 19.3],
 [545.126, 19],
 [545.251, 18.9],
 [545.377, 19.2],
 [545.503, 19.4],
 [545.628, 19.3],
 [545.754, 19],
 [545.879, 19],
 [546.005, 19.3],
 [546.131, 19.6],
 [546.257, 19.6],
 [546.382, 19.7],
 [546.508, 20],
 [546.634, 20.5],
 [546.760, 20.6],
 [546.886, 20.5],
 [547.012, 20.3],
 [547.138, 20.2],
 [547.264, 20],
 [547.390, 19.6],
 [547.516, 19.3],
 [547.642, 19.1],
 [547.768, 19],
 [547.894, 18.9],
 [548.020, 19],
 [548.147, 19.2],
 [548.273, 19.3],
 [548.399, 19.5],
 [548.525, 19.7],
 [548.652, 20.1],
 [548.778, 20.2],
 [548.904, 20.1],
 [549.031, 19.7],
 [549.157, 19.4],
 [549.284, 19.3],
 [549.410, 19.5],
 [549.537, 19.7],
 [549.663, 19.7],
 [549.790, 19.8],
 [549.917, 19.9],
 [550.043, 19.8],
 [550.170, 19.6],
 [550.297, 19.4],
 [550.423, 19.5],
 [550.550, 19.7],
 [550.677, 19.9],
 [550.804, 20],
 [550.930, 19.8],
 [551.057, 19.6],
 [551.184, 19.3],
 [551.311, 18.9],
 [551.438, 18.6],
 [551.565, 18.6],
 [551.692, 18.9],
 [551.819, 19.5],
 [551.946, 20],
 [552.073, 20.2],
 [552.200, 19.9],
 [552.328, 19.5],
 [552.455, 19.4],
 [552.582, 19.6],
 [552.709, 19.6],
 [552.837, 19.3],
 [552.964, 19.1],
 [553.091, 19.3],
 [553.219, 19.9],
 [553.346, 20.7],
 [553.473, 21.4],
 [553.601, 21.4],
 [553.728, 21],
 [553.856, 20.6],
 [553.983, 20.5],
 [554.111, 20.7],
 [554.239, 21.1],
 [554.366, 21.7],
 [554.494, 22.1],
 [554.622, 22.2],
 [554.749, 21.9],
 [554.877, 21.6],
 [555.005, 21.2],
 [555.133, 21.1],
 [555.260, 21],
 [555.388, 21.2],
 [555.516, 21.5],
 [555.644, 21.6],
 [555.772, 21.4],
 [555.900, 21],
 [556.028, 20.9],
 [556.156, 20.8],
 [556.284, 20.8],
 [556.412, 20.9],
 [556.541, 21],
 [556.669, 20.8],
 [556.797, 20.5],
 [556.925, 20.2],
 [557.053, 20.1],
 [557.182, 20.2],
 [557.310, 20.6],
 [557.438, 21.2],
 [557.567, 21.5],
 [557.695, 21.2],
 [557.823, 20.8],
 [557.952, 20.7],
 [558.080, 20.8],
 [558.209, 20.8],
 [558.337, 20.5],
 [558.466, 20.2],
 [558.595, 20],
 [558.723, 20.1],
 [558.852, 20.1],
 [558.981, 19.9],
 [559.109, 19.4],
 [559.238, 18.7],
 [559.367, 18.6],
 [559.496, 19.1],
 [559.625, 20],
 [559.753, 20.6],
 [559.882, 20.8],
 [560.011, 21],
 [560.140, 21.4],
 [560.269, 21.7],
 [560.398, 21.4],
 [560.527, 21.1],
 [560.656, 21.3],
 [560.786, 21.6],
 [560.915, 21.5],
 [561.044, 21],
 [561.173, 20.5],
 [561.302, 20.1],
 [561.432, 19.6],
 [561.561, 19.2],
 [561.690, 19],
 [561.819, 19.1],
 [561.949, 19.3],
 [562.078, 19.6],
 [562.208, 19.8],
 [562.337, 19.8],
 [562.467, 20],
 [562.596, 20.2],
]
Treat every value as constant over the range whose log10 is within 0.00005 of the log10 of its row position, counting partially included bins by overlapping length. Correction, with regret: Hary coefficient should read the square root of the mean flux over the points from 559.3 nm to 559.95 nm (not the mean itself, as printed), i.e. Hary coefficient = 4.45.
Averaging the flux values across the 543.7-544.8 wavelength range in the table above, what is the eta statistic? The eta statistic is 20.6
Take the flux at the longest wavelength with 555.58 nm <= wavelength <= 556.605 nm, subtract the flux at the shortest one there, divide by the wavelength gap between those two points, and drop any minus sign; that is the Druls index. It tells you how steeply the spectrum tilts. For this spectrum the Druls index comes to 0.67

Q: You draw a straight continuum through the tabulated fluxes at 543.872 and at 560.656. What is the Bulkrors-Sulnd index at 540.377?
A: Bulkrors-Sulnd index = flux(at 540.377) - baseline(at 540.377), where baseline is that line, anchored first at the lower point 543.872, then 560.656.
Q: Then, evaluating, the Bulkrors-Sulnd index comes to -1.6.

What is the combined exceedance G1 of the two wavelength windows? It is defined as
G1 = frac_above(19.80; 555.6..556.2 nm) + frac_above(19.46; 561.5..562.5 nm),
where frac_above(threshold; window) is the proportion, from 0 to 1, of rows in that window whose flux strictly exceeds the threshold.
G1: 1.50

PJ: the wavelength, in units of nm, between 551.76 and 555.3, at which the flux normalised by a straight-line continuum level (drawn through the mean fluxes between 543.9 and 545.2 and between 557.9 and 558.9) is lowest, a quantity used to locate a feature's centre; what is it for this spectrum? 552.964 nm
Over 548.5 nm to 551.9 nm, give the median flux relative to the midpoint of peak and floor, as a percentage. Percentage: 102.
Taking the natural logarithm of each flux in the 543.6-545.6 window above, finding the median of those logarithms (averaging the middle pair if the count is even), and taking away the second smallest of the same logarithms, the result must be 0.054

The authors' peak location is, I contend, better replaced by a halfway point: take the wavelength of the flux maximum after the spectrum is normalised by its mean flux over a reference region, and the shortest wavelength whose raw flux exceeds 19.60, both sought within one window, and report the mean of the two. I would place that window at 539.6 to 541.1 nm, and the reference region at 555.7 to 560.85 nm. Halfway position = 541.00 nm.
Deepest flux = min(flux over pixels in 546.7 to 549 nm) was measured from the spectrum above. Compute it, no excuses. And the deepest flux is 18.9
